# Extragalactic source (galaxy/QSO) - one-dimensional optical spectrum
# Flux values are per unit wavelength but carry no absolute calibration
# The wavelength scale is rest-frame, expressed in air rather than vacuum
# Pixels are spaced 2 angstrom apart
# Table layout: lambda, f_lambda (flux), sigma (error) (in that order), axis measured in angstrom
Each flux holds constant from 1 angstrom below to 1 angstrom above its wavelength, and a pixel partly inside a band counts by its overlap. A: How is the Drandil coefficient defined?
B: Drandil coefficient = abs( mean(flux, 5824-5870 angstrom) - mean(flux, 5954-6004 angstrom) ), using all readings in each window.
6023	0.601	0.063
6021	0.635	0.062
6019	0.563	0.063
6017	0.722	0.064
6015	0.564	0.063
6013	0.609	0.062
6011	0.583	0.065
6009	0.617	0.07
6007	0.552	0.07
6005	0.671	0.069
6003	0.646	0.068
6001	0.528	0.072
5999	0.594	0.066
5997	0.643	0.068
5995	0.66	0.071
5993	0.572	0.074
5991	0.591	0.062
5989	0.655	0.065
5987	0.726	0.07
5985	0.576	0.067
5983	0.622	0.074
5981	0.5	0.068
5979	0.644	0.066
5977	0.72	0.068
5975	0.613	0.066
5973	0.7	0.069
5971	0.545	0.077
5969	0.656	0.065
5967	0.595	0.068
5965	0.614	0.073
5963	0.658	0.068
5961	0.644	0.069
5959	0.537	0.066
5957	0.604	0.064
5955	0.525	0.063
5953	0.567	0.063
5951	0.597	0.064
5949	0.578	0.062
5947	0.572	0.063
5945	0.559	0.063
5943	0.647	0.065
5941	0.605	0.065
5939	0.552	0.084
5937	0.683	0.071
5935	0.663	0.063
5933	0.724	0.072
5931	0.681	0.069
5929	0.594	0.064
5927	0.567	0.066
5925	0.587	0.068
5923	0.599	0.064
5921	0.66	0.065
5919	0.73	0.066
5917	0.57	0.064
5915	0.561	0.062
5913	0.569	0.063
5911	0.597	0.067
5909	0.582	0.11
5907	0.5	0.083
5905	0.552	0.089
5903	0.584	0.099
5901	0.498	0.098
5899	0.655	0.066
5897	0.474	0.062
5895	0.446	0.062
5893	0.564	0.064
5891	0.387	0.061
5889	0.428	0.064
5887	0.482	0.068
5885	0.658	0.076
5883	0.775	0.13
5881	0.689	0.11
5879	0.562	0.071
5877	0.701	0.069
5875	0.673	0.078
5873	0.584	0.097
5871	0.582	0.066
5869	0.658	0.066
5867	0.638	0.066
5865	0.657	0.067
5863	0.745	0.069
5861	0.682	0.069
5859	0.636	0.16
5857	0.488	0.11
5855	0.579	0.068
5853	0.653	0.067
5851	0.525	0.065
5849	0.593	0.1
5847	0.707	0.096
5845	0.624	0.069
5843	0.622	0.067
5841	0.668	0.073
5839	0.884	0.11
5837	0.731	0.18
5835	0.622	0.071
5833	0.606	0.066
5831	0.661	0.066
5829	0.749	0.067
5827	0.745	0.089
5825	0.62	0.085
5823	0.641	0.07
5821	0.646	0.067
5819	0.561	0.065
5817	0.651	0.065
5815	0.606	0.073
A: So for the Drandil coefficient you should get 0.04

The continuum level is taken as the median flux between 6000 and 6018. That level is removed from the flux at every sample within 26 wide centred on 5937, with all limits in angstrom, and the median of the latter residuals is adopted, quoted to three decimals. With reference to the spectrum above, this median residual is -0.015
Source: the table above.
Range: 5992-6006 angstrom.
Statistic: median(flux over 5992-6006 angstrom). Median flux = 0.64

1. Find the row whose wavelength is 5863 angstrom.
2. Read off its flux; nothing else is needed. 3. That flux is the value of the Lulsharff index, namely 0.745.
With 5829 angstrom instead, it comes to 0.749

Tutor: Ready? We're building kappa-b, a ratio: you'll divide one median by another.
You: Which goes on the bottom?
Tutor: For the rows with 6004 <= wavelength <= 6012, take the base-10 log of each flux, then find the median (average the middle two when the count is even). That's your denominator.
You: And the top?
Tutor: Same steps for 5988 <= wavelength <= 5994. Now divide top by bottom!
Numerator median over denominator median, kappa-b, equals 1.03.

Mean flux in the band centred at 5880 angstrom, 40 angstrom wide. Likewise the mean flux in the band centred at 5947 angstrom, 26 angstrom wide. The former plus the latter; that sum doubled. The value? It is 2.39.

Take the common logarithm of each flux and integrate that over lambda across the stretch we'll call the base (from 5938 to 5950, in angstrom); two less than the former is -4.80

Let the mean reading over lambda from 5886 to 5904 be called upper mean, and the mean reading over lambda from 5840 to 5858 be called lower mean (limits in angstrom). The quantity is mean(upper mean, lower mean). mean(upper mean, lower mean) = 0.55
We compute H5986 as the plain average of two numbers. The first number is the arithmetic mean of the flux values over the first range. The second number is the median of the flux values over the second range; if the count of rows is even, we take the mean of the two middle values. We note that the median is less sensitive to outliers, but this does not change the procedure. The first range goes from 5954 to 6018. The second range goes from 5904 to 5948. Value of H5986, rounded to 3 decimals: 0.603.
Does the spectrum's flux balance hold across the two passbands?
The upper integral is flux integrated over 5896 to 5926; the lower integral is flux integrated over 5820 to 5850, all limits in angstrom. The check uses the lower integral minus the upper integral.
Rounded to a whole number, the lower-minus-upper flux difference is 3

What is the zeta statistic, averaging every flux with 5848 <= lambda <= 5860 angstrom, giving 0.58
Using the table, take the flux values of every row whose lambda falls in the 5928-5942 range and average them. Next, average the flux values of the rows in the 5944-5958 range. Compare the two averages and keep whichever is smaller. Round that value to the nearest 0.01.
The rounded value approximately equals 0.57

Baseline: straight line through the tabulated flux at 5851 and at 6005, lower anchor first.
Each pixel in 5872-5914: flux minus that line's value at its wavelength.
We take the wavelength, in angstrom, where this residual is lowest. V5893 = 5891 angstrom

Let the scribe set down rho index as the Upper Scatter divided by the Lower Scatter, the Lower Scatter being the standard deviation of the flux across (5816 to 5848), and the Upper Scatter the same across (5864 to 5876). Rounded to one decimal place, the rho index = 0.5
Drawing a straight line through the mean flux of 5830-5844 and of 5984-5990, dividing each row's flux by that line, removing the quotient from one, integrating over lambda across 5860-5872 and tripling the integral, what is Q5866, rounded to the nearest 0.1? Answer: 1.0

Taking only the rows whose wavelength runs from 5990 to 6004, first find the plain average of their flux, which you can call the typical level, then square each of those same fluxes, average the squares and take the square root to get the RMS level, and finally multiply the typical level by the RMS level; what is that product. 0.367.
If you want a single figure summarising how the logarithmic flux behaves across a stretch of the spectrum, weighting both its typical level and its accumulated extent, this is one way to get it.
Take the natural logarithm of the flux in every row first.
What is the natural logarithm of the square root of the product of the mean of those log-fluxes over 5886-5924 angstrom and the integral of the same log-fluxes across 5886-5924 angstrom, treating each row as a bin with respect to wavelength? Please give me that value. 1.33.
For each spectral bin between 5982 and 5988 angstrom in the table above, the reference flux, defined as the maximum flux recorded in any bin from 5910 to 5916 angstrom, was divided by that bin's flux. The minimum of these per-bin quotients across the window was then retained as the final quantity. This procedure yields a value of 0.82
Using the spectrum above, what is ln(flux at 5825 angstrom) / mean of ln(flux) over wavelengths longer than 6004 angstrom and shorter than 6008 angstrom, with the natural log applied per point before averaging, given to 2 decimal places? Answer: 0.96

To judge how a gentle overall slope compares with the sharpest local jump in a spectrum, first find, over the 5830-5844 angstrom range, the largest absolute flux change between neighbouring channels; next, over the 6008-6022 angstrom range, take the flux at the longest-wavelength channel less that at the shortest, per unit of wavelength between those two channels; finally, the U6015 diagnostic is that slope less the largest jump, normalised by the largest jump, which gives -0.99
